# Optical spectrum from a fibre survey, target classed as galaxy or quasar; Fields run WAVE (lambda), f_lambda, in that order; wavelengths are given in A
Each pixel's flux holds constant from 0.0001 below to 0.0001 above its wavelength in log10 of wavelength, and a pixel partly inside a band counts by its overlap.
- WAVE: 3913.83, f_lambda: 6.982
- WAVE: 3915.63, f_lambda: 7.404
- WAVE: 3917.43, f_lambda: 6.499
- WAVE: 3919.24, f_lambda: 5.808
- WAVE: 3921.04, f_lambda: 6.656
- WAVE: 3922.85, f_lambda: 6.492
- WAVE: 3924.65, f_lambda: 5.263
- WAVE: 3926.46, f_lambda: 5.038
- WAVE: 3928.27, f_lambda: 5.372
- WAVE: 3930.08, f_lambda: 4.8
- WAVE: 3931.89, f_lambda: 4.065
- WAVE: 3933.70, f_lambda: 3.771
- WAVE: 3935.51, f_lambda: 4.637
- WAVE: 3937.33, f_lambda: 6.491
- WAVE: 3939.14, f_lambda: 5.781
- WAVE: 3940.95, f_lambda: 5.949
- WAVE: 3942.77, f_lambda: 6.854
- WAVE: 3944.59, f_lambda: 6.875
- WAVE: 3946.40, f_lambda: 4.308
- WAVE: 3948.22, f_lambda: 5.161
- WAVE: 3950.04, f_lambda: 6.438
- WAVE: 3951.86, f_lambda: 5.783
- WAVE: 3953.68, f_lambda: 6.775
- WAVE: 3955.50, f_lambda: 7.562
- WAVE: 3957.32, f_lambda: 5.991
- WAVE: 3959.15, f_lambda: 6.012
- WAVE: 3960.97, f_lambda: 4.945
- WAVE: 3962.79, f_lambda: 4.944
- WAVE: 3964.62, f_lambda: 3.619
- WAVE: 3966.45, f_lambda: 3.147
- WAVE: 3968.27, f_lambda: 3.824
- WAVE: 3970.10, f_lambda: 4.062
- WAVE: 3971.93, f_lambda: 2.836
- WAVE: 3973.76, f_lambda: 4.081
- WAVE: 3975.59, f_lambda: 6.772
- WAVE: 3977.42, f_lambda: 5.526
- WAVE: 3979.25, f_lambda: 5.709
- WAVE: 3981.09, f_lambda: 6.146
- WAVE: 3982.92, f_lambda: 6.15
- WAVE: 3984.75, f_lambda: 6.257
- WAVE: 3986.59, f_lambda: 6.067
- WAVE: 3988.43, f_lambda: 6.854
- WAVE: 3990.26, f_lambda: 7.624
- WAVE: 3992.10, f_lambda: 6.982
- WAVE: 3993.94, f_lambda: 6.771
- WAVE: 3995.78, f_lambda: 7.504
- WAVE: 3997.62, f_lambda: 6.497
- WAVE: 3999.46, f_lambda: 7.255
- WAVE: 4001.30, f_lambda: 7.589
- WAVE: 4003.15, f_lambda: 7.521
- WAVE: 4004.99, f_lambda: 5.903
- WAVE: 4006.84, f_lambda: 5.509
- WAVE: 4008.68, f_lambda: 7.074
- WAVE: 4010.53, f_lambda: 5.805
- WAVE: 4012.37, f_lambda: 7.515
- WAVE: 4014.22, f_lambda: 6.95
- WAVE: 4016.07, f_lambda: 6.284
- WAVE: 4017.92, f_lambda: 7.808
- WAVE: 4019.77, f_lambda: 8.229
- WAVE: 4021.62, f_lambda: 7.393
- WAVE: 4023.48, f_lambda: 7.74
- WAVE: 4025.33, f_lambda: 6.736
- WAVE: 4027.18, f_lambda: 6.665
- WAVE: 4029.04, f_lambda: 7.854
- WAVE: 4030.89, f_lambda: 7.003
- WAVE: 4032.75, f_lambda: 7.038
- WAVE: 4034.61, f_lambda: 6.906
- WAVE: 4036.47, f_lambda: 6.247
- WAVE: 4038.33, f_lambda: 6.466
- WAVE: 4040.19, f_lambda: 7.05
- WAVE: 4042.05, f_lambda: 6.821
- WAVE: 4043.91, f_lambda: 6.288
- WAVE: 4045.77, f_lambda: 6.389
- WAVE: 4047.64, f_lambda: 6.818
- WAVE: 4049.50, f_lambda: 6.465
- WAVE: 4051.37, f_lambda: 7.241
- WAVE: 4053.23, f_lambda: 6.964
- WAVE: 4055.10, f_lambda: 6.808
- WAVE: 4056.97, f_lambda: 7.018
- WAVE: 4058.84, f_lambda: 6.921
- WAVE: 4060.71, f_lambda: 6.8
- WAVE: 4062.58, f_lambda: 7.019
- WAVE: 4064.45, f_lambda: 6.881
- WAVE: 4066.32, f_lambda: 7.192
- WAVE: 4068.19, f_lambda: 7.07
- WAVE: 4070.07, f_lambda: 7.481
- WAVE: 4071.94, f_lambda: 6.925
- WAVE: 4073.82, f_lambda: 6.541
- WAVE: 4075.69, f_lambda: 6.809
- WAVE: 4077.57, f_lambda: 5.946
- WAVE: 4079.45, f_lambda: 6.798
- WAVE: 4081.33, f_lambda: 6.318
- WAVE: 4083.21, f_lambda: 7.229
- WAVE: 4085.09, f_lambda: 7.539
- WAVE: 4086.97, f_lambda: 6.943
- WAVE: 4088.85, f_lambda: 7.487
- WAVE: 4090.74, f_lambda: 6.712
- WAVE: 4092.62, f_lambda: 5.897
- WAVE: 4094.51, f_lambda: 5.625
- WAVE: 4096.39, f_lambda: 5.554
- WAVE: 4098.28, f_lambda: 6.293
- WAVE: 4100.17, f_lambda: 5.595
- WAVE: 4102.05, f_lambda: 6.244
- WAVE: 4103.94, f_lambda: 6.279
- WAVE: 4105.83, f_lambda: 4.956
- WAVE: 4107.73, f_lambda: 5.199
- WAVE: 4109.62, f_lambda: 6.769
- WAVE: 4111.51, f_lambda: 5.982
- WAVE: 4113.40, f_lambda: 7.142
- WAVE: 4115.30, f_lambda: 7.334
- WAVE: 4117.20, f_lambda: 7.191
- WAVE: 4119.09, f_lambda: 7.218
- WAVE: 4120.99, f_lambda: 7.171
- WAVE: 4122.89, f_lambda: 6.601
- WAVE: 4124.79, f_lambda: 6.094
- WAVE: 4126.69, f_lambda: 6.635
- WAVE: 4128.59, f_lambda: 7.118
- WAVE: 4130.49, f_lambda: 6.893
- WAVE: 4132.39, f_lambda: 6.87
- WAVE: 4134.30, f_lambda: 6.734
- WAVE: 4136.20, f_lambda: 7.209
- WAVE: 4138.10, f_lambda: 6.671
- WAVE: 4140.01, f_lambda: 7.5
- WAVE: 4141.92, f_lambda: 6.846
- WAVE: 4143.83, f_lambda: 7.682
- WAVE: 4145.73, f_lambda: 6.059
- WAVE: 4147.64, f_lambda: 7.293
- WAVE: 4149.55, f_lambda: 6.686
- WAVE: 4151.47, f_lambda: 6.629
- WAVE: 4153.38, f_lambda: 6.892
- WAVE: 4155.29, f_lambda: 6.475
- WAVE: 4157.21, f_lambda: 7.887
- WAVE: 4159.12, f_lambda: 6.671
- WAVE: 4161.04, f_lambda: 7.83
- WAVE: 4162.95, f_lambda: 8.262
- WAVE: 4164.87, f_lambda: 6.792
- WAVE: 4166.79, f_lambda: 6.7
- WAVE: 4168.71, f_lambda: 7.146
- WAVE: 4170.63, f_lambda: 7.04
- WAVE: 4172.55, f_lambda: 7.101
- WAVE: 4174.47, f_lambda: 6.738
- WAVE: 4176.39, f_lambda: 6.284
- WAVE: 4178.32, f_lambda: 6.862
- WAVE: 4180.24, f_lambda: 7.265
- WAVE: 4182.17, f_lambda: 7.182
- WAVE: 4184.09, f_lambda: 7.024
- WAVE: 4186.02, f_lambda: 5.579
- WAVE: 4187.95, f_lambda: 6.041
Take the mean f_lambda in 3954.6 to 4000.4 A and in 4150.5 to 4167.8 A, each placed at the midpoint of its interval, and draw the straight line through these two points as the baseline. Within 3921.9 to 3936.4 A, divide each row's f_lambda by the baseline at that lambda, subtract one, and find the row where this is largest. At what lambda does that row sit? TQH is 3922.85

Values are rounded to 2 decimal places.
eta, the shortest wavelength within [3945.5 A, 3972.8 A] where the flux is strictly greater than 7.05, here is 3955.50 A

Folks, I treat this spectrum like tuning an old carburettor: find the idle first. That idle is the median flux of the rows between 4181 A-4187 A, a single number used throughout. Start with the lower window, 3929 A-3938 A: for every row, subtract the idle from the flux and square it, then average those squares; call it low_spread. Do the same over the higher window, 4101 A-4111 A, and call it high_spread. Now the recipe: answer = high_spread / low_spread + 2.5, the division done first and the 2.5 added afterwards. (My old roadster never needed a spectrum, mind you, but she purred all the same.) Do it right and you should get 2.8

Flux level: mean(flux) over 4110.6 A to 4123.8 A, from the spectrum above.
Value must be 6.95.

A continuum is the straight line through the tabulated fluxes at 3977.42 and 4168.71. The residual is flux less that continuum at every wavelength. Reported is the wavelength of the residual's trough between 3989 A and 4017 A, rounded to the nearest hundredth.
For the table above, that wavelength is 4006.84 A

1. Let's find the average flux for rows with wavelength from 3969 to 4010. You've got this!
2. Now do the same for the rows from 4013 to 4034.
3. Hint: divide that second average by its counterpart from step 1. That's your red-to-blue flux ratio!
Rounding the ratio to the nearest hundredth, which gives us 1.17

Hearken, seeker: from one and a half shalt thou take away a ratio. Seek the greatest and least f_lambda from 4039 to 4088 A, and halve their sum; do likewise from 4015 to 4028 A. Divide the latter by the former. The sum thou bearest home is 0.42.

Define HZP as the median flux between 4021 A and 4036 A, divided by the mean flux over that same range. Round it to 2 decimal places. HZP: 0.98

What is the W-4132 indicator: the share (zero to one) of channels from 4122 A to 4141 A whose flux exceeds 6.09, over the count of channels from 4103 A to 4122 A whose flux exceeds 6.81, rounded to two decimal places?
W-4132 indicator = 0.20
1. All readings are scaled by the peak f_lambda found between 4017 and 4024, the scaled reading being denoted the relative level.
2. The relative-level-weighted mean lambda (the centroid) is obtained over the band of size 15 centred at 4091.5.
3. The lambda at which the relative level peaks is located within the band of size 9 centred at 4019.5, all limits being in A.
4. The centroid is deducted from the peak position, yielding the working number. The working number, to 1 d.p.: -71.5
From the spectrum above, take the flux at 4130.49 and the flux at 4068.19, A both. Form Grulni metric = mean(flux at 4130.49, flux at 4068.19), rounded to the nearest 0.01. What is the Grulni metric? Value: 6.98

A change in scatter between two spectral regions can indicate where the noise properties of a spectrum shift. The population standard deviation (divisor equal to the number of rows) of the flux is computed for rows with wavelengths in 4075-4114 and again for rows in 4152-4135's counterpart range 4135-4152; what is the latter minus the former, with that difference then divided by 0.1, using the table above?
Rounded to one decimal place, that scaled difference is -2.3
